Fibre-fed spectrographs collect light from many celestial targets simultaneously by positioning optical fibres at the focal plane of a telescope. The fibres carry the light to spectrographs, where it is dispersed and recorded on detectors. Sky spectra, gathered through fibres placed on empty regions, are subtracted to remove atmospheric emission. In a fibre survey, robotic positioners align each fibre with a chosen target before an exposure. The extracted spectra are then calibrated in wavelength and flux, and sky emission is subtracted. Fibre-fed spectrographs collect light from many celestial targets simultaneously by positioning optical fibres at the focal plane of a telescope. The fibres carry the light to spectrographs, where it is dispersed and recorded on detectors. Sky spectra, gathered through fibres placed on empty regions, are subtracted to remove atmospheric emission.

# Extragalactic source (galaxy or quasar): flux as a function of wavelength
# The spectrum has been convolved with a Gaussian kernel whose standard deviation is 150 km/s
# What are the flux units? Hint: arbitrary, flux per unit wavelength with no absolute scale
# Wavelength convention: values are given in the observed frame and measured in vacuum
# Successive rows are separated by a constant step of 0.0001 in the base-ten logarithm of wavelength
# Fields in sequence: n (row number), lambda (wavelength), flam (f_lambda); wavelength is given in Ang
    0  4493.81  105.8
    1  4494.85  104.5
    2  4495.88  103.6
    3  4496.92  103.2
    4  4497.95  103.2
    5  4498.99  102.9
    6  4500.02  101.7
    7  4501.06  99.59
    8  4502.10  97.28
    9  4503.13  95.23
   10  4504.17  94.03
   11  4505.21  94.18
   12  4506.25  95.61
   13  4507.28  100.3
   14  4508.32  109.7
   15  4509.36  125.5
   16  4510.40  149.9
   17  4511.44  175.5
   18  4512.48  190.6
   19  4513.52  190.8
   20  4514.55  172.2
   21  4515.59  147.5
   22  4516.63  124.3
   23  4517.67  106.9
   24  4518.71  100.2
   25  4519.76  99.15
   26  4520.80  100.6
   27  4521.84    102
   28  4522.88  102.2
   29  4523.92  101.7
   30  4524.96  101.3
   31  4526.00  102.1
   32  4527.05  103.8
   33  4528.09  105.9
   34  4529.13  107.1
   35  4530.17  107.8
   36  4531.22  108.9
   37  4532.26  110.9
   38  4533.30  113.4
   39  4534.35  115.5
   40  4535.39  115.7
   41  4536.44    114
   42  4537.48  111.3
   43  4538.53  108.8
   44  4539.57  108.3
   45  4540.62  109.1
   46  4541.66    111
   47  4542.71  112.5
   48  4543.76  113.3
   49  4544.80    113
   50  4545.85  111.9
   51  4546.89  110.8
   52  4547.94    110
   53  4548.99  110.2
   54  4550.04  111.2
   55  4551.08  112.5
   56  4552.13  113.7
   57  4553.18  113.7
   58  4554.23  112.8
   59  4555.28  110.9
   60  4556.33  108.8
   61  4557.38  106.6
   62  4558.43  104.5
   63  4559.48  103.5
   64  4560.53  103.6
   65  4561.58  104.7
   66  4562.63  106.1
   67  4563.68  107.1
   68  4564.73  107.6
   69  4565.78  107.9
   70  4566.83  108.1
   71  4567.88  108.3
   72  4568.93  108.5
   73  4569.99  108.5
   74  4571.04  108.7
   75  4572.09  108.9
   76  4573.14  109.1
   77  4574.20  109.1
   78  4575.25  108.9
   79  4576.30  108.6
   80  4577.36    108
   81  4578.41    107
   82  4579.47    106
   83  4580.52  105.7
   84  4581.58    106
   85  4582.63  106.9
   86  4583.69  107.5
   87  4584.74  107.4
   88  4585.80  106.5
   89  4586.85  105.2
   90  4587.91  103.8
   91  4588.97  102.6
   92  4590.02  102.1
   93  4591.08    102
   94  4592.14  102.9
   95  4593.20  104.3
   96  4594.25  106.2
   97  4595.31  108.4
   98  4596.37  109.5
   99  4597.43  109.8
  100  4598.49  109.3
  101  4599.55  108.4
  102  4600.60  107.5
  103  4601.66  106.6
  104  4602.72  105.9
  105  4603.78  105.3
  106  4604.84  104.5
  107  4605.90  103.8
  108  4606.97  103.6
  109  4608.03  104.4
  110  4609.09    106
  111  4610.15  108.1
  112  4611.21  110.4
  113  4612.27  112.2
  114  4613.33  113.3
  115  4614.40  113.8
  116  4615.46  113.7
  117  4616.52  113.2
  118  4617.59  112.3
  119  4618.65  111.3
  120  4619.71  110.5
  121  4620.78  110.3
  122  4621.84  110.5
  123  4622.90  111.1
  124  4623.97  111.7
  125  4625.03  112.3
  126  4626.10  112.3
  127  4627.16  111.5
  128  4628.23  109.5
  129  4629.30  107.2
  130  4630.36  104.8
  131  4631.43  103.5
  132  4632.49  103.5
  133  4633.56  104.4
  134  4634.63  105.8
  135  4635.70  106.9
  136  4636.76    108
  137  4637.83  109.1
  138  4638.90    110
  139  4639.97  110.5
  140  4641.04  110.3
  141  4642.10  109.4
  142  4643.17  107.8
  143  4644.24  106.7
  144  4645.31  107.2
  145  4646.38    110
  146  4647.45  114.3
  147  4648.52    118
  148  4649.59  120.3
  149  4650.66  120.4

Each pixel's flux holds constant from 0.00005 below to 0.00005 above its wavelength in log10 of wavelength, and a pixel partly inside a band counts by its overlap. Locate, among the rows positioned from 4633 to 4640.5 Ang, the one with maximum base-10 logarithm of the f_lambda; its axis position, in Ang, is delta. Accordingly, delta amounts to 4639.97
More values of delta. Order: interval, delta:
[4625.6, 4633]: 4626.10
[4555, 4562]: 4555.28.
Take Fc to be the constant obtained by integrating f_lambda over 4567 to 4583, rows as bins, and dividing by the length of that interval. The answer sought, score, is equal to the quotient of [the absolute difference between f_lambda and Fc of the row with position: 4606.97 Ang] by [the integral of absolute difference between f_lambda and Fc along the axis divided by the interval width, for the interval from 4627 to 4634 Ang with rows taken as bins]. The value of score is 1.4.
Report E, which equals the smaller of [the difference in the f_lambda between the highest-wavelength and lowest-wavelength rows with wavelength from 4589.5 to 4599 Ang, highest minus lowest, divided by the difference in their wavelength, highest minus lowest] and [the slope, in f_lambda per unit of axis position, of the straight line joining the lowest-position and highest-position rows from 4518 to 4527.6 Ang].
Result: 0.43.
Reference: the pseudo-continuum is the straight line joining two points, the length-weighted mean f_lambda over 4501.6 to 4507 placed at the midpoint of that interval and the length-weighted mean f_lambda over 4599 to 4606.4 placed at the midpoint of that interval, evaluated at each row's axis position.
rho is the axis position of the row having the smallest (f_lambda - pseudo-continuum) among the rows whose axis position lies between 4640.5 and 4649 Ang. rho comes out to 4644.24 Ang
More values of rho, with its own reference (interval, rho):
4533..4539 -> 4538.53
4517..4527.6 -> 4519.76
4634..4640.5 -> 4634.63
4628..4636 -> 4632.49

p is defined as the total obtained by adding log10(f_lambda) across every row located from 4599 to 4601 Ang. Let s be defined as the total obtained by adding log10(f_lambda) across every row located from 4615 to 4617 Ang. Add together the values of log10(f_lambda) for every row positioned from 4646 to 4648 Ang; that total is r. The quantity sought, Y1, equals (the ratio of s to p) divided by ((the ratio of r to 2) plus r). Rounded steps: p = 4.07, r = 4.10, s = 4.11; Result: 0.164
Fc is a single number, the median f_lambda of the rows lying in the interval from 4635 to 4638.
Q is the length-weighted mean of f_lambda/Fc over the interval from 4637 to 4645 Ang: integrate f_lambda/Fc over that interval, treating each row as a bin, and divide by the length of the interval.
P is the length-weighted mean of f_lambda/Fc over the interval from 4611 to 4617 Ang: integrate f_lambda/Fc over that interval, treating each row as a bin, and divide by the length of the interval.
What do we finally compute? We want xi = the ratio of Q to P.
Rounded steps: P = 1.05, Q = 1.01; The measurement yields 0.97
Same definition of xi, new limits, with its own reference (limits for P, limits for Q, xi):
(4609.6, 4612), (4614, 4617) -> 1.04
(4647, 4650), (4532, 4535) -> 0.97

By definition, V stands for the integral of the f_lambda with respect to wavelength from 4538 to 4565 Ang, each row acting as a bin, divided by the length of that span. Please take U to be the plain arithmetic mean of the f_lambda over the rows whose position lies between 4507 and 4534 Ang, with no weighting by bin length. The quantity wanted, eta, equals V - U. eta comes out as -12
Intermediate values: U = 122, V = 109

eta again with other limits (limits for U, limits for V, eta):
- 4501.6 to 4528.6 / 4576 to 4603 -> -12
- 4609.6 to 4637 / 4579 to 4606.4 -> -4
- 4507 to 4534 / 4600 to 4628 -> -12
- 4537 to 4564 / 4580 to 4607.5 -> -4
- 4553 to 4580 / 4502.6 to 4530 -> 11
